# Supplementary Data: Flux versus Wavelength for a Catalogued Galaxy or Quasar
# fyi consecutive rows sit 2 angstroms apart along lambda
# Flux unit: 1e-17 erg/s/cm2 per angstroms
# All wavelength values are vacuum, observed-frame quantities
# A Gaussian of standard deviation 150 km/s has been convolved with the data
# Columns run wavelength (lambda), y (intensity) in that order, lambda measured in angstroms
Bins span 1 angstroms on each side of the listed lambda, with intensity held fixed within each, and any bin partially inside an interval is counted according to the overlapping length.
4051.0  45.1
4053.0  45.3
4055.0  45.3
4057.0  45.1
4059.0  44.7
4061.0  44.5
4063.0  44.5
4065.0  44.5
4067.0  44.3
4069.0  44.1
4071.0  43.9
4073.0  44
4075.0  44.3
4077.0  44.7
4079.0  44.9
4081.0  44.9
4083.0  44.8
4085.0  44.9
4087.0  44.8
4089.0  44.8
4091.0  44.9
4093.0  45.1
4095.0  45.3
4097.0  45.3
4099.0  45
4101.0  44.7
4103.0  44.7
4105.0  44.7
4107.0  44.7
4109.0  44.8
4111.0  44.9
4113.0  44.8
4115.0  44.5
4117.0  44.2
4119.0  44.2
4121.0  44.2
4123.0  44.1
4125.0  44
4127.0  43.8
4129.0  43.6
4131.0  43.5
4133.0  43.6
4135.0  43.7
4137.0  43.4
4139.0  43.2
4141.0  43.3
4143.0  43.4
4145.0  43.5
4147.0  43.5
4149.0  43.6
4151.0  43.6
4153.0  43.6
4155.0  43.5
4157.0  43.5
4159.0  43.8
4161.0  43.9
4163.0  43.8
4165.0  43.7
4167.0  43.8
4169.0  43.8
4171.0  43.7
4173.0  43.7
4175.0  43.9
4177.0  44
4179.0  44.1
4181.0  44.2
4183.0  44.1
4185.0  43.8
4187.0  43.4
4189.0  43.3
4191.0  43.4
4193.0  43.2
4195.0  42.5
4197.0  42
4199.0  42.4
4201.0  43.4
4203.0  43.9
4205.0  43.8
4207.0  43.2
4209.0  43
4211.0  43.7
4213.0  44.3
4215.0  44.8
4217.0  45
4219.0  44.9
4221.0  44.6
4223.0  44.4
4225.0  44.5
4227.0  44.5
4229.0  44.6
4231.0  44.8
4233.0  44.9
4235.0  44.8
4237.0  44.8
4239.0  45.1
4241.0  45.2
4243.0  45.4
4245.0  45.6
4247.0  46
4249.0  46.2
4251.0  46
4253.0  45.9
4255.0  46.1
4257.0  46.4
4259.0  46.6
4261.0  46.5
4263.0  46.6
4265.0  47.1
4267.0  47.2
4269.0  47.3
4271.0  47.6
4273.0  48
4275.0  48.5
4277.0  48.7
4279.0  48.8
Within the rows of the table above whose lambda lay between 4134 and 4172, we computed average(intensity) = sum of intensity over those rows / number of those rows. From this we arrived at 43.6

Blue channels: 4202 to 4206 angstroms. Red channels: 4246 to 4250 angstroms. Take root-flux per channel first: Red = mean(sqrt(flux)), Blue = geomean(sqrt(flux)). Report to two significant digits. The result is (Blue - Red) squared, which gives 0.028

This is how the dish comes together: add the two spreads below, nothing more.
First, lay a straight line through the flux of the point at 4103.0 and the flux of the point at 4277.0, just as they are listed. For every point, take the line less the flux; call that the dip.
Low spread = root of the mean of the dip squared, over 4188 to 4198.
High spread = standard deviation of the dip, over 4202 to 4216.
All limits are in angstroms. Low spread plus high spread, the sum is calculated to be 4.5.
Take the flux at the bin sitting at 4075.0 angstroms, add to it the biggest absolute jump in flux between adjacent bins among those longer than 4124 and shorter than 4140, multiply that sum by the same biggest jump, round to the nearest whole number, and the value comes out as 13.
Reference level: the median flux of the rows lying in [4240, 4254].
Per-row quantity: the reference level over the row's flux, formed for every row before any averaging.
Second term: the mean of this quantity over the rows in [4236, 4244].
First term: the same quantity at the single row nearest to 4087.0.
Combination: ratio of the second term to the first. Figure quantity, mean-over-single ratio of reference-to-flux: 0.99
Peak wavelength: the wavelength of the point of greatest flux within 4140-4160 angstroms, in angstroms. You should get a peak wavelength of 4159.0 angstroms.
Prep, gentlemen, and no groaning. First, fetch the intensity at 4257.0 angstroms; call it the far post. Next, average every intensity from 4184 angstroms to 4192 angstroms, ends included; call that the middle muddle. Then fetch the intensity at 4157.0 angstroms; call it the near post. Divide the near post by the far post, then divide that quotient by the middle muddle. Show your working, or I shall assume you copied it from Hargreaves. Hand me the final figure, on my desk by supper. 0.0216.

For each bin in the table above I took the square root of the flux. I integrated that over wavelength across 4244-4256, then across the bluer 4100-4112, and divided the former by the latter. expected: 1.01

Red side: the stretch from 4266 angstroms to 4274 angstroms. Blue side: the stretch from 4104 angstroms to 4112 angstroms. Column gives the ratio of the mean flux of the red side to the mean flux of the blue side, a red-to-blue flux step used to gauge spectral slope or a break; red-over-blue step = 1.06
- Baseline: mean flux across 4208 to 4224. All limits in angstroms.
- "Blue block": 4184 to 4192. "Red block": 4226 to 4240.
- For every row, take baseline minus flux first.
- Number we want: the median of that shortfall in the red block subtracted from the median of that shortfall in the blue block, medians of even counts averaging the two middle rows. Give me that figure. 1.4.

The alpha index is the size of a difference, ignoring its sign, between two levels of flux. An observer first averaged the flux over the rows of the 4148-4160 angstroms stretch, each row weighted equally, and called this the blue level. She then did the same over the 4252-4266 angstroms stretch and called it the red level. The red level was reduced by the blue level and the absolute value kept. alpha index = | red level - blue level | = 2.9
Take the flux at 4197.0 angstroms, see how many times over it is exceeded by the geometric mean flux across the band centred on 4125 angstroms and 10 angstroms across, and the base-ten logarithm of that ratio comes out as 0.020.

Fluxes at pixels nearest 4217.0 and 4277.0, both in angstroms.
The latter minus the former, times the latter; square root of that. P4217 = 13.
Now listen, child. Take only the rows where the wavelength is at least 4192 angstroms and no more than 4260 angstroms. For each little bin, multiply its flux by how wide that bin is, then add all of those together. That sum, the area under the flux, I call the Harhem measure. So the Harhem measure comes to 3033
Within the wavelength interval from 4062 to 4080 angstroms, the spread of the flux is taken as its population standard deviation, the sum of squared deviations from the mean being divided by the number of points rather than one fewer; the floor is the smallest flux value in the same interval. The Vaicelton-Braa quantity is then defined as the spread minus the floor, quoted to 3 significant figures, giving -43.6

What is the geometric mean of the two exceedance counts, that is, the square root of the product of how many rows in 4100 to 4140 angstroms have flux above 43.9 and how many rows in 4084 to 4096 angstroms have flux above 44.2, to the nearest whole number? 9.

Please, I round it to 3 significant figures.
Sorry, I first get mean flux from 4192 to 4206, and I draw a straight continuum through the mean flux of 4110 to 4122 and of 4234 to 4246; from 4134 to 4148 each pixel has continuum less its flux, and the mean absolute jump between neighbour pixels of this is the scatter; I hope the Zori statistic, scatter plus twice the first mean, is 86.2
